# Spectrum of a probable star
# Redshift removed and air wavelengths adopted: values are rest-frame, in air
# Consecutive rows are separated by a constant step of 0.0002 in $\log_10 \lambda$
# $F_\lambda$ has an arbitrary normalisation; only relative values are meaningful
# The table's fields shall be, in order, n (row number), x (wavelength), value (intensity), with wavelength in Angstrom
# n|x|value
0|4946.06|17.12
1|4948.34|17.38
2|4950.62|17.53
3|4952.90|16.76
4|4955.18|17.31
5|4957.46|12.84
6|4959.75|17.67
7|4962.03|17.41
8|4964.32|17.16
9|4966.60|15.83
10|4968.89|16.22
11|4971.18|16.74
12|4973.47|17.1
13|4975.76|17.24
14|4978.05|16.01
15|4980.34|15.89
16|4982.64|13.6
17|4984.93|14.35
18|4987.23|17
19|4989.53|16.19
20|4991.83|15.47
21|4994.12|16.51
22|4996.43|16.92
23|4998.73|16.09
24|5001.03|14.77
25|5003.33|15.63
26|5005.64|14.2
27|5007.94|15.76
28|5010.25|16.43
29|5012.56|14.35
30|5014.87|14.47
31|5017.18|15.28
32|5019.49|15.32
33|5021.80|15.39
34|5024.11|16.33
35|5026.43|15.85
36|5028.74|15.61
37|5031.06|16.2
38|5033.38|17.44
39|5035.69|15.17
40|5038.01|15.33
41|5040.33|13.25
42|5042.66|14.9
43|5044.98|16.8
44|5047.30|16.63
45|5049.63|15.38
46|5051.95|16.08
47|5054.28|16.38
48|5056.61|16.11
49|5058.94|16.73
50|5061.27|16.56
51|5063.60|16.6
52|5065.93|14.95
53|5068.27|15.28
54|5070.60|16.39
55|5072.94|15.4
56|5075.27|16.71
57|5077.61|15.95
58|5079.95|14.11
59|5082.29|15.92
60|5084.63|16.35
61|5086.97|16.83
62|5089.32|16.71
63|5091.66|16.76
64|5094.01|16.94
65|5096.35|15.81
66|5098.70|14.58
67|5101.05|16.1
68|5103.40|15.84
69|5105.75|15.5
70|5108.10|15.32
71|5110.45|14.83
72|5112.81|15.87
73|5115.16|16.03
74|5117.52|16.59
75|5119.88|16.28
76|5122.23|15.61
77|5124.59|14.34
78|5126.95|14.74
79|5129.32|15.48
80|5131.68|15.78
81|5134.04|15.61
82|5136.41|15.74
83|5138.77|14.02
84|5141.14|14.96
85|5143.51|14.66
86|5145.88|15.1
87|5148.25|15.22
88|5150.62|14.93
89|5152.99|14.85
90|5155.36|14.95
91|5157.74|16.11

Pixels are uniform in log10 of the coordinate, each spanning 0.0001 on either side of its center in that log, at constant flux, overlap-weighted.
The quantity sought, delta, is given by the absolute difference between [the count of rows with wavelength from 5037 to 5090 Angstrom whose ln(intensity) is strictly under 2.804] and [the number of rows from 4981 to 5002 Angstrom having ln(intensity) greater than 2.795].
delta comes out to 12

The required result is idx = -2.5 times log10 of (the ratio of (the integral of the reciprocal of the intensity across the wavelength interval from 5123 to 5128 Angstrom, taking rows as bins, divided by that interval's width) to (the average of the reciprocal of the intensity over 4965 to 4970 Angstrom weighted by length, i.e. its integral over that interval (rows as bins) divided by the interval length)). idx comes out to -0.11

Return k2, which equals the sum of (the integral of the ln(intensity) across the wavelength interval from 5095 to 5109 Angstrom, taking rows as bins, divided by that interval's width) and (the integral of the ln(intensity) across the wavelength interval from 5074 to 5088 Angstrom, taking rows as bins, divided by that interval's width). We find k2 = 5.51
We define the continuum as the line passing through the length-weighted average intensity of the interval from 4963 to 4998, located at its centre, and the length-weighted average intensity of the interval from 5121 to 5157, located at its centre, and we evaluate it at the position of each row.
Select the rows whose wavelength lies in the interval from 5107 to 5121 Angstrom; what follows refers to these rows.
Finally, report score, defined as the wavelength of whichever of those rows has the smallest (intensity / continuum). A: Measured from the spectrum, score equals 5110.45 Angstrom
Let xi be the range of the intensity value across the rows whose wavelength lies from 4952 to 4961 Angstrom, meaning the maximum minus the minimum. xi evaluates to 4.8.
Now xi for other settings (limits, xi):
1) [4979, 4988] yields 3.4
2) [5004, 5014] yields 2.2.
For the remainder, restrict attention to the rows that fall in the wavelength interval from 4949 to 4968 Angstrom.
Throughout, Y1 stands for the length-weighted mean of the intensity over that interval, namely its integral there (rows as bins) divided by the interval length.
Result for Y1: 16.6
